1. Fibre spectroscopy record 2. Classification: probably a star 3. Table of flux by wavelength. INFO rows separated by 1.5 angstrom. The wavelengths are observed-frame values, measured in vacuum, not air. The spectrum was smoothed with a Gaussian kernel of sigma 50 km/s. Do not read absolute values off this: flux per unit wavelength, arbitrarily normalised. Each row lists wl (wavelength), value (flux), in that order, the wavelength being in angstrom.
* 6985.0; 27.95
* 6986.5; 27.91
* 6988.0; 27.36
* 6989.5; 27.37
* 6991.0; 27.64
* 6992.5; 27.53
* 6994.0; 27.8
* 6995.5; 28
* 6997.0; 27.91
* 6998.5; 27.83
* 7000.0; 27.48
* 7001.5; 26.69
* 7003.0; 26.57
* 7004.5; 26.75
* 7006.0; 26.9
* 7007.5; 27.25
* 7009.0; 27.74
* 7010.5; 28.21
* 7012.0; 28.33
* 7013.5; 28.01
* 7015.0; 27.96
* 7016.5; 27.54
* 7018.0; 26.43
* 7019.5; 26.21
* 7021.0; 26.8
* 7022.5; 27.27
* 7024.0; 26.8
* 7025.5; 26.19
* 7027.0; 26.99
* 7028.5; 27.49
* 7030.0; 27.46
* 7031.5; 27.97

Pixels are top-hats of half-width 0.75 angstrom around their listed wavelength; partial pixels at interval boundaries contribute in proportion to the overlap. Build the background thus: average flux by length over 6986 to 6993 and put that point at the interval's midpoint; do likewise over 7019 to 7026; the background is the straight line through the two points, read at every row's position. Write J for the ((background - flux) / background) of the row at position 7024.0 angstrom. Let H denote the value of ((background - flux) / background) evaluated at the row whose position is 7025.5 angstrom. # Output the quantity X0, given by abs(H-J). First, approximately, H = 0.02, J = -0.006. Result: 0.021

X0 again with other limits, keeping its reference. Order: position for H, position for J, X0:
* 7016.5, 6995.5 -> 0.004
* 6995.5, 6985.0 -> 0.012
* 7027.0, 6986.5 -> 0.006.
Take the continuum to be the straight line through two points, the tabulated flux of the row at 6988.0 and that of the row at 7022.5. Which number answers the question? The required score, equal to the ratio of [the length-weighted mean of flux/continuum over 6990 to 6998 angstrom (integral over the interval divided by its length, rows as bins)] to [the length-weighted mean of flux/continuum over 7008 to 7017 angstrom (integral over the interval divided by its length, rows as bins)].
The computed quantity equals 0.99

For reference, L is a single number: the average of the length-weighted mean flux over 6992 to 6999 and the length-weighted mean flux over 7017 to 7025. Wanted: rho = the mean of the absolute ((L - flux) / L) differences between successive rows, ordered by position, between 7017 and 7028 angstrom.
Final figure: 0.019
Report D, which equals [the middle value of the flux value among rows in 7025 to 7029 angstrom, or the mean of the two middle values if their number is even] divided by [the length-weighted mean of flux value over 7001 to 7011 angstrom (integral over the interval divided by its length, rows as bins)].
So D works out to 0.994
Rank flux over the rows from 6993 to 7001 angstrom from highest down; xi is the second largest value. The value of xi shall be 27.91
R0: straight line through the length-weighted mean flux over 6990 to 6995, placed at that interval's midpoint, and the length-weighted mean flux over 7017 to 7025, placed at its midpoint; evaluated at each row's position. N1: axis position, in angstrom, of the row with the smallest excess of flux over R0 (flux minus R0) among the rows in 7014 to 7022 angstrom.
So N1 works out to 7019.5 angstrom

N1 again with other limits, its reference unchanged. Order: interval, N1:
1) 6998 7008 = 7003.0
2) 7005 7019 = 7018.0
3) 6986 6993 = 6988.0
